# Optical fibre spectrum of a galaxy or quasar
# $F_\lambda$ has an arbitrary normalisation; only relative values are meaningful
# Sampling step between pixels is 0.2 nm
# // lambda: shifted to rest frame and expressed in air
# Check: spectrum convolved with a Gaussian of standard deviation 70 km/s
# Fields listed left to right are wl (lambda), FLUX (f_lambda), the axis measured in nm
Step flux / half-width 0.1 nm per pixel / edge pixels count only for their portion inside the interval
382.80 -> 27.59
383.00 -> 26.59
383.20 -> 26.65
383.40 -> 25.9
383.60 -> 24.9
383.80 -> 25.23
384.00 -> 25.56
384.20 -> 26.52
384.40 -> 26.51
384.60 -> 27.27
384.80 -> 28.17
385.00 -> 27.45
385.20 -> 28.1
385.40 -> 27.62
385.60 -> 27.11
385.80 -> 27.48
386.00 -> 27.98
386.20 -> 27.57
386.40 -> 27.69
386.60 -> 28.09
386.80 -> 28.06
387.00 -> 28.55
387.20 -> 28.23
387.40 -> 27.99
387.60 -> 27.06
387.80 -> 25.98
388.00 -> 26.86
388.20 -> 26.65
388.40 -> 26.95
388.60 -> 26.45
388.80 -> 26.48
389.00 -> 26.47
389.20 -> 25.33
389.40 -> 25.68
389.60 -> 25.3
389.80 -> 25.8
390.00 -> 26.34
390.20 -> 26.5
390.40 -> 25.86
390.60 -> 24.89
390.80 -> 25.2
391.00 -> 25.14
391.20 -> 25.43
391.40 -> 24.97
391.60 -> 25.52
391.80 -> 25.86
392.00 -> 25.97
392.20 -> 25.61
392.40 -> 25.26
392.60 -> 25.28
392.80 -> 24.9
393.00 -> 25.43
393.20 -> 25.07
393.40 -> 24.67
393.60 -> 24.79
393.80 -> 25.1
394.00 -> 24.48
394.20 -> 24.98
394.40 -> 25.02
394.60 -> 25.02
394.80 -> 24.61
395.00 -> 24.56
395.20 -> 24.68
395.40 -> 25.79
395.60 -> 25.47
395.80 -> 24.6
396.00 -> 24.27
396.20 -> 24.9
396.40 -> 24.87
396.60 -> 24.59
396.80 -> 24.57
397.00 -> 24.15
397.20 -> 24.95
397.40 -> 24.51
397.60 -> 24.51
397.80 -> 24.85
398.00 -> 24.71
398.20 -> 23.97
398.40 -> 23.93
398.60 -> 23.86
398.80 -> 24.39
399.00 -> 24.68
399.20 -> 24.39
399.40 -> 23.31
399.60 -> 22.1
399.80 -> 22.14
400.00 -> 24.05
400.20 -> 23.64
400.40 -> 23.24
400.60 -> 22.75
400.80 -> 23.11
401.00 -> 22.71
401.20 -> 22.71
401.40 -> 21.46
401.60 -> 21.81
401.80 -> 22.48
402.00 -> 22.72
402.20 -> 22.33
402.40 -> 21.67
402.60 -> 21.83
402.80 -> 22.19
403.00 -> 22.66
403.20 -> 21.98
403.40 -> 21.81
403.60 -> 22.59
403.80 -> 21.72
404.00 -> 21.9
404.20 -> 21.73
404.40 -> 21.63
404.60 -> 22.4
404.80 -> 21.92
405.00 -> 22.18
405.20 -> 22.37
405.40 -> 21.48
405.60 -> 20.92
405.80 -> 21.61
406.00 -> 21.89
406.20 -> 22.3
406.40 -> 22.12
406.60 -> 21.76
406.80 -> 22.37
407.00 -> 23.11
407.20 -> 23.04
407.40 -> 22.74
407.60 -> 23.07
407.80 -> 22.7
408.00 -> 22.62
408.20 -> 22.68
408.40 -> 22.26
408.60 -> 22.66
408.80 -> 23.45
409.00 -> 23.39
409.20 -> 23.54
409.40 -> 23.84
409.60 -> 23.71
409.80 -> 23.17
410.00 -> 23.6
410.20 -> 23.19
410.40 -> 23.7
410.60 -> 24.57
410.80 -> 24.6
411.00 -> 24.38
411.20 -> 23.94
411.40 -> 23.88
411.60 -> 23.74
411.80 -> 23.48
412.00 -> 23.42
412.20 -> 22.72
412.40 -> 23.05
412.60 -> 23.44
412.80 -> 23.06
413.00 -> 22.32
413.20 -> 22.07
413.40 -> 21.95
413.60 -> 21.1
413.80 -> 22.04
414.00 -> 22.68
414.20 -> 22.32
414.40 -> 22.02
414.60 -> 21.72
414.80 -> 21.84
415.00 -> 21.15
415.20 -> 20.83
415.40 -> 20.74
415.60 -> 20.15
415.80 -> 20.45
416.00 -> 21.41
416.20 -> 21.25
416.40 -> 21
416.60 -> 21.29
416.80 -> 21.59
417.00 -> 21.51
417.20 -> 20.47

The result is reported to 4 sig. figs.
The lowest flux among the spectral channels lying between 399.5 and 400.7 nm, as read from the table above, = 22.10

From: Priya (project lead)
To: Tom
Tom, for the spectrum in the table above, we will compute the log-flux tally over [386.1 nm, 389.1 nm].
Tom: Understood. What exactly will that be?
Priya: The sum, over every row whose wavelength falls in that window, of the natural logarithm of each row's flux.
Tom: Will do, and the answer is 50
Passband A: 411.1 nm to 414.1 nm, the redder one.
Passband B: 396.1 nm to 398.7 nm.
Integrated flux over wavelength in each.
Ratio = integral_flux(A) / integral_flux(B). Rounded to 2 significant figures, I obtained 1.1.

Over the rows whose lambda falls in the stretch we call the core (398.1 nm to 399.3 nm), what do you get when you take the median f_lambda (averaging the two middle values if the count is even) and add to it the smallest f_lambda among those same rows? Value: 48.0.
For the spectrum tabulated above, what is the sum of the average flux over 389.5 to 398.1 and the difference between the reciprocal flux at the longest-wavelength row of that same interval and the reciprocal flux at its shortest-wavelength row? 25.1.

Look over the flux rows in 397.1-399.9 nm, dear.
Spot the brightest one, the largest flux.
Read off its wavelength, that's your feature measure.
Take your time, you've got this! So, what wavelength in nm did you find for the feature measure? 397.20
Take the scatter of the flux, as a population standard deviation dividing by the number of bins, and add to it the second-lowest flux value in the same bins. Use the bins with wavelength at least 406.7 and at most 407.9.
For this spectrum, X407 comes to 23.0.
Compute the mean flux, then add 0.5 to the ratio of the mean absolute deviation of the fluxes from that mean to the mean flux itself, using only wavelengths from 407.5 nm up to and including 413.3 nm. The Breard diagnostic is 0.522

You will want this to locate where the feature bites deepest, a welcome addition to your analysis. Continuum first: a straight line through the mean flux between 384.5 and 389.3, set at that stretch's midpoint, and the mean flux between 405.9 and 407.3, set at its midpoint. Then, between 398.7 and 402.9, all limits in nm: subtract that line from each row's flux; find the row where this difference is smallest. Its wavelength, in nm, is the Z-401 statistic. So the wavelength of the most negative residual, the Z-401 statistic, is 401.40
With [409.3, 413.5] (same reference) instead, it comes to 413.40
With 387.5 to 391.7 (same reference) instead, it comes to 390.60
